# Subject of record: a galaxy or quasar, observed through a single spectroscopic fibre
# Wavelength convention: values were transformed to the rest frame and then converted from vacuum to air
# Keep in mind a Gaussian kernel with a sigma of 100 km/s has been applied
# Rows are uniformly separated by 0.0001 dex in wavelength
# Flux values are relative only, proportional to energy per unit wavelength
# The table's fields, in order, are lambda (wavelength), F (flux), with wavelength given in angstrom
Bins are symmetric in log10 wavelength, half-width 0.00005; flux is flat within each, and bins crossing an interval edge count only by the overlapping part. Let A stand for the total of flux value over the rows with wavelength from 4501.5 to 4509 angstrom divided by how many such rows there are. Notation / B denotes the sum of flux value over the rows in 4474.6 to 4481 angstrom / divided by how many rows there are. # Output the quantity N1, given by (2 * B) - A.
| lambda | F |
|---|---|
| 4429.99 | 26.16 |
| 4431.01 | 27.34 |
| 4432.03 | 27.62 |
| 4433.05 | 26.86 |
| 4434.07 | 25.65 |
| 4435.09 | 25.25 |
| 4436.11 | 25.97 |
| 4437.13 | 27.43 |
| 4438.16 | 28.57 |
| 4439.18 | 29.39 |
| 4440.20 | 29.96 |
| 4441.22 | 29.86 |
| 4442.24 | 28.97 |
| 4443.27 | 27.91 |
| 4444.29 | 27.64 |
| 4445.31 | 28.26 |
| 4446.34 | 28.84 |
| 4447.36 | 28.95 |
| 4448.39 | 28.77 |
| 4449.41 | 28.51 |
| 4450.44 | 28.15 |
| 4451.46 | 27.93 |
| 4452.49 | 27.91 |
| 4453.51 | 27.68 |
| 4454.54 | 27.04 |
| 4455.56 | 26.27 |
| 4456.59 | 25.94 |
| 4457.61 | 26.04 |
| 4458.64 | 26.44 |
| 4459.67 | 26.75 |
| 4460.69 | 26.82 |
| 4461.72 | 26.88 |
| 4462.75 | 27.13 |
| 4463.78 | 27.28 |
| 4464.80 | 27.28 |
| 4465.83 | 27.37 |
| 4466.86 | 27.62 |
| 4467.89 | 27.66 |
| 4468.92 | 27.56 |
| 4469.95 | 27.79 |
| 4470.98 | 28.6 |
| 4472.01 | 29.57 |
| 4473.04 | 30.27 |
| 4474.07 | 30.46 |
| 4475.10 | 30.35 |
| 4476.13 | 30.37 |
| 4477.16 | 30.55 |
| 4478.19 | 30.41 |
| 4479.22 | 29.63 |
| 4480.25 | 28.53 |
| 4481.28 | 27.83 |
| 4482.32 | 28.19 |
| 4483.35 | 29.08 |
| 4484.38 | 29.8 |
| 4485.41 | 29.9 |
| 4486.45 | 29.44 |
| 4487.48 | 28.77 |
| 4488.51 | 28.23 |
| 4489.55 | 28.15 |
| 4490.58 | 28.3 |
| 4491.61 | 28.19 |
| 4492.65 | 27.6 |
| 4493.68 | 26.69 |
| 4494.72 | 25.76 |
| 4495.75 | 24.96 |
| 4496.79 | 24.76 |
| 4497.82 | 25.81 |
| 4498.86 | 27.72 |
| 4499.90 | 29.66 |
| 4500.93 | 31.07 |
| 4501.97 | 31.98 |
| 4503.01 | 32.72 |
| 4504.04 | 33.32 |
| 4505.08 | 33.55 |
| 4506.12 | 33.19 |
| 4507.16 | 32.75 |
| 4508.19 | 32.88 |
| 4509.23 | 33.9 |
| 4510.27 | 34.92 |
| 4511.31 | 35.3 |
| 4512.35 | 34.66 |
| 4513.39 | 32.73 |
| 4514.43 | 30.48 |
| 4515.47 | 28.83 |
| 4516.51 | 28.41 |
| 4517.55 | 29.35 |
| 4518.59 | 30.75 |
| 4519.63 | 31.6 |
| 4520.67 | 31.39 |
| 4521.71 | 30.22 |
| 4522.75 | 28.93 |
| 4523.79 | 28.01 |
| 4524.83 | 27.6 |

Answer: 27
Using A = 32.9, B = 30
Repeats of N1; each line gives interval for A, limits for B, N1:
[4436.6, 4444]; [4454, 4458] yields 24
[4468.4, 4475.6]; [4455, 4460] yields 23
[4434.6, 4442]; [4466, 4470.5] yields 27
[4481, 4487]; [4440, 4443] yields 30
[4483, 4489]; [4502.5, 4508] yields 37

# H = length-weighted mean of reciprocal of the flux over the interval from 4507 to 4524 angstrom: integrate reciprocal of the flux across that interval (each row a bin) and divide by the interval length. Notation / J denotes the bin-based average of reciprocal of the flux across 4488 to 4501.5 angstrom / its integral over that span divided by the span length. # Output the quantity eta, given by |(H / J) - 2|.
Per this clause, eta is 1.13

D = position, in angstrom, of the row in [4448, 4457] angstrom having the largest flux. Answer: 4448.39 angstrom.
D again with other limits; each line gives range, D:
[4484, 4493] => 4485.41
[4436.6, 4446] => 4440.20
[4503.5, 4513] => 4511.31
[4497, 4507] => 4505.08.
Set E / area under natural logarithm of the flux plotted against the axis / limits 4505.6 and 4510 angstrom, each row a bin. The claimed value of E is 15.4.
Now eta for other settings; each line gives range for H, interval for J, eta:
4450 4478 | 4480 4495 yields 0.98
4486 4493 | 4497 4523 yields 0.90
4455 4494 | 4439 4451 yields 0.98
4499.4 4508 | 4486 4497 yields 1.15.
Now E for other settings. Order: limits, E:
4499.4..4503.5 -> 14.1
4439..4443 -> 13.5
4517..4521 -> 13.7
